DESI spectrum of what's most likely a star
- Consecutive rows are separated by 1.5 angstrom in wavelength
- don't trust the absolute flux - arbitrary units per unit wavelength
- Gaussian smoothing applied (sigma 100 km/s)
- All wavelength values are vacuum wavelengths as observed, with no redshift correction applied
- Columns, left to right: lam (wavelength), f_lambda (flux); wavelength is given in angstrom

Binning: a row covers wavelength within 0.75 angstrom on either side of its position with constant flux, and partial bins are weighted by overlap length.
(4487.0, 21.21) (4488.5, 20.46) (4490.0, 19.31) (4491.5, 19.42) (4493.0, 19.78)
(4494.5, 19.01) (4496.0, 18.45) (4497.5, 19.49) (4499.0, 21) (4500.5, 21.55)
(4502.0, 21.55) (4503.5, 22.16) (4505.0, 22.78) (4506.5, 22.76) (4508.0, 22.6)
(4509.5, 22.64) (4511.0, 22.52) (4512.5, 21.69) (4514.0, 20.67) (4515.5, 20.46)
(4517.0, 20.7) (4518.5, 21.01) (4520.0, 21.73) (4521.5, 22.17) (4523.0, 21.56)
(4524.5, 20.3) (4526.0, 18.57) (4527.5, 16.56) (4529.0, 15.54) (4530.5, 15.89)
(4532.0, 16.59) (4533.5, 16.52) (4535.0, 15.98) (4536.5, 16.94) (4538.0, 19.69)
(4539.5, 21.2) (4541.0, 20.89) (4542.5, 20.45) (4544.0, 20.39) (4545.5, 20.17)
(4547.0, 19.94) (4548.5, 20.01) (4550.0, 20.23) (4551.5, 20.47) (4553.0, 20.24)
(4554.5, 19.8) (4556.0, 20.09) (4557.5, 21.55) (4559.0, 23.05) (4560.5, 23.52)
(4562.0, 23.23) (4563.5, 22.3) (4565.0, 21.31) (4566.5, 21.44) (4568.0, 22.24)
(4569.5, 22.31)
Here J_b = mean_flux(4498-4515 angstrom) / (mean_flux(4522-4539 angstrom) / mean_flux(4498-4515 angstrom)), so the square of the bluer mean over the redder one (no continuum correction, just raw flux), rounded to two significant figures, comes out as 27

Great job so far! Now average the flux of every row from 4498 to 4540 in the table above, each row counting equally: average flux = 20.1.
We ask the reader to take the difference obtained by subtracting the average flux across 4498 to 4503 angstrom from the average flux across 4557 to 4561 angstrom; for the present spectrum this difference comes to 1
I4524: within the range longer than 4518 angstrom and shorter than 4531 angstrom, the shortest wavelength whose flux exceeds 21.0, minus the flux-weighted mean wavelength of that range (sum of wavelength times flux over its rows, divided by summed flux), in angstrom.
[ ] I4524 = -5.5 angstrom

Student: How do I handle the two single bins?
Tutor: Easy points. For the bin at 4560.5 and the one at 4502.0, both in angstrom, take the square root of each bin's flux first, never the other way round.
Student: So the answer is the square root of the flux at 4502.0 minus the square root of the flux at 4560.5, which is -0.21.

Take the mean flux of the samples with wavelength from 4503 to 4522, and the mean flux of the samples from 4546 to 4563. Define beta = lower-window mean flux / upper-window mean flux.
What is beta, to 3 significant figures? 1.03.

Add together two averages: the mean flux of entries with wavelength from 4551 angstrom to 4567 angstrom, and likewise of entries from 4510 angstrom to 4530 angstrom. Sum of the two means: 41.8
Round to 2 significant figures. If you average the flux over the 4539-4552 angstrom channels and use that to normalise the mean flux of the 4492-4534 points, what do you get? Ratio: 0.99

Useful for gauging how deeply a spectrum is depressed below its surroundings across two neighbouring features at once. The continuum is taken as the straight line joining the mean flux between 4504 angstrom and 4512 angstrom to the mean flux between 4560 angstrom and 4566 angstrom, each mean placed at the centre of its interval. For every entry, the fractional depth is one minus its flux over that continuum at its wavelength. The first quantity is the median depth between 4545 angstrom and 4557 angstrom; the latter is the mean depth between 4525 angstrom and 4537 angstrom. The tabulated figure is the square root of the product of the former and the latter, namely 0.17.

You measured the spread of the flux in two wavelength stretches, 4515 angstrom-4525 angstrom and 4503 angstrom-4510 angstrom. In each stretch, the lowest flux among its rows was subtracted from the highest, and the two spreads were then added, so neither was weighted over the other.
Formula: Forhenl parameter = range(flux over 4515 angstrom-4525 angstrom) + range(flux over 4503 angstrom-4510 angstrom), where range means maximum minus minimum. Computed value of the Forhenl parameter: 2.5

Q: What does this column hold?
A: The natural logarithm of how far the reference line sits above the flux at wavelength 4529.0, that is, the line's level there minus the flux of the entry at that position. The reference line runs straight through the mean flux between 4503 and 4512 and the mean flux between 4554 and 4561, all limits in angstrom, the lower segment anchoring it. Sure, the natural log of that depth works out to 1.9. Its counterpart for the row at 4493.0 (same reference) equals 1.1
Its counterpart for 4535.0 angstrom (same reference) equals 1.8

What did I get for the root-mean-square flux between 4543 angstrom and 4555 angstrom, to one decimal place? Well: 20.2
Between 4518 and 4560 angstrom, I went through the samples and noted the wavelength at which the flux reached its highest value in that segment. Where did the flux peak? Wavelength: 4559.0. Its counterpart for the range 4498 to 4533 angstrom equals 4505.0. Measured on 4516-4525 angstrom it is 4521.5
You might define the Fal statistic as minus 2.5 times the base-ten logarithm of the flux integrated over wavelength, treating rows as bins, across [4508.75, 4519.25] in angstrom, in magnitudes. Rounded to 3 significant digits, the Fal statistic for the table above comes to -5.88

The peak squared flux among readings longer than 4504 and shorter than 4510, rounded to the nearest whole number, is 519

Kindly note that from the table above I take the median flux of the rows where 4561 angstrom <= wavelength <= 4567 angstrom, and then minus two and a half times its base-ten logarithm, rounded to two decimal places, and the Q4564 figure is -3.35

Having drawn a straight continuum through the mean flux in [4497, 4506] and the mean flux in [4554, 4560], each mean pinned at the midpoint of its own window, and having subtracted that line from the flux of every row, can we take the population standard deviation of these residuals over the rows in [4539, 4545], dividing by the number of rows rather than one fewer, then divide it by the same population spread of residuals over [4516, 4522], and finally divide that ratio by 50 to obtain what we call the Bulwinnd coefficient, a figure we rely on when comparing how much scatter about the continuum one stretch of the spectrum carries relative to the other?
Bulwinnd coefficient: 0.011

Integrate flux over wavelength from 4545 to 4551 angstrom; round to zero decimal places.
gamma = 121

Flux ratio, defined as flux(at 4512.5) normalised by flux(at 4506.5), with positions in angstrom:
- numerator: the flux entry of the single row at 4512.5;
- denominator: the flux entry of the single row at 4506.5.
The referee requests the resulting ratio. 0.95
